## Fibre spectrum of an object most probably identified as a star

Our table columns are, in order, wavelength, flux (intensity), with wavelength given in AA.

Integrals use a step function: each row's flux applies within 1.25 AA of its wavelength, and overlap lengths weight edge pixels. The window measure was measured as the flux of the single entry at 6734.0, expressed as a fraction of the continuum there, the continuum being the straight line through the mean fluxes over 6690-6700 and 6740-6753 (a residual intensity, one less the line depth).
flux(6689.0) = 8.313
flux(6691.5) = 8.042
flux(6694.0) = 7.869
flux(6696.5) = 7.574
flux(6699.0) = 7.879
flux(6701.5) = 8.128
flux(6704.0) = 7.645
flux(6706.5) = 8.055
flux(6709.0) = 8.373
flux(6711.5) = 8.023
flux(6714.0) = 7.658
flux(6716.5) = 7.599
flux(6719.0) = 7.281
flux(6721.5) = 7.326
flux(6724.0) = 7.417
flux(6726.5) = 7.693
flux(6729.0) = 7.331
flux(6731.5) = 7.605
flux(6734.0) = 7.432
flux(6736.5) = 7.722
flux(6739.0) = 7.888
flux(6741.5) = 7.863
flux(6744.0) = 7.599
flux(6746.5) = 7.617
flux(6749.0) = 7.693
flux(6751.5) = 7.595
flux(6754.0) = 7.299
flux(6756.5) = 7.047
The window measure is 0.963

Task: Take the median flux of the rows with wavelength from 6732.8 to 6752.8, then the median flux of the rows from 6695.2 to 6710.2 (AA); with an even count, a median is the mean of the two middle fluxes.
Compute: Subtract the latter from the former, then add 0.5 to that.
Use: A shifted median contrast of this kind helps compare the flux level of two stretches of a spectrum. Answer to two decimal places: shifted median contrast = 0.19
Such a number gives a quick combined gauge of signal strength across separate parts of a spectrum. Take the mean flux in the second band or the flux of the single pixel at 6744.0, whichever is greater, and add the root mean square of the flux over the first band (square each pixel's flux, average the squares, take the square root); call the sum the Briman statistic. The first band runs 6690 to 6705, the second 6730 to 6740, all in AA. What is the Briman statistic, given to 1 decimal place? 15.5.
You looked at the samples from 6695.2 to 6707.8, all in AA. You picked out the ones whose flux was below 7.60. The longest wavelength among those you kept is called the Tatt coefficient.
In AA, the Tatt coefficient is 6696.5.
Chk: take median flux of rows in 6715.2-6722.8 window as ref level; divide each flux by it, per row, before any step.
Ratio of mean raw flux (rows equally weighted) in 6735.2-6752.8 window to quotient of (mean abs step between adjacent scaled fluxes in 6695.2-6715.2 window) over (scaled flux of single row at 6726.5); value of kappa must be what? 167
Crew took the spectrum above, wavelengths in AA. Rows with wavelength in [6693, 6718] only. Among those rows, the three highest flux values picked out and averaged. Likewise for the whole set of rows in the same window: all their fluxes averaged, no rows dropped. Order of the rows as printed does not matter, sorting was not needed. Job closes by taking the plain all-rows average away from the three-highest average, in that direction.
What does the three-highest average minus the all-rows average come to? 0.31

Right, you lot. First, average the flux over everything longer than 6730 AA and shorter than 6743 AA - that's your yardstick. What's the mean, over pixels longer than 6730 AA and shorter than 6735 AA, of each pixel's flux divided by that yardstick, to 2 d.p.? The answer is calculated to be 0.98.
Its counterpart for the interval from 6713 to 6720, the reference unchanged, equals 0.98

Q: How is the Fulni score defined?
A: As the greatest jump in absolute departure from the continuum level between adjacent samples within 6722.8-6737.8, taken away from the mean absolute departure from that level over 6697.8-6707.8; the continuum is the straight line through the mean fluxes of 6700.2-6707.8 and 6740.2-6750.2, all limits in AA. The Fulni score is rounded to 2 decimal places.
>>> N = -0.17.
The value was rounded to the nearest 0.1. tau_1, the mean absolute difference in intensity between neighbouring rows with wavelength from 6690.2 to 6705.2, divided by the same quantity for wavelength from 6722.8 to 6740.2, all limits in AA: 1.2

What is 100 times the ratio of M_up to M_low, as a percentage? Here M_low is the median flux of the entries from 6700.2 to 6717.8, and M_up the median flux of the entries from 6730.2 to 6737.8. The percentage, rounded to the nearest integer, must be 95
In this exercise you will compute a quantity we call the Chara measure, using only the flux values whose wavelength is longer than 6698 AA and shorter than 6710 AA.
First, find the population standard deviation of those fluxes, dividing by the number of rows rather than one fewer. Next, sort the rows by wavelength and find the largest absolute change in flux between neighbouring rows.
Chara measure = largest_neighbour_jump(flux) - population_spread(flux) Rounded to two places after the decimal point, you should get 0.24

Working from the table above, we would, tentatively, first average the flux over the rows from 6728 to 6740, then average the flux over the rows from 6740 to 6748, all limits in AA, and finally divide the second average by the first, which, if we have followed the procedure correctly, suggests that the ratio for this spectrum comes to 1.01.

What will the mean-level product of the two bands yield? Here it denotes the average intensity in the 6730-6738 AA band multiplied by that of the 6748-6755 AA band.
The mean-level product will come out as 57.1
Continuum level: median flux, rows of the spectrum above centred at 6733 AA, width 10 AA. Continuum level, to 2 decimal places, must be 7.52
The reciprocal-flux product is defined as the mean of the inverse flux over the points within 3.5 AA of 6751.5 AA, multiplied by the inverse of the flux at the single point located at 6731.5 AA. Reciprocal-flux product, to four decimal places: 0.0175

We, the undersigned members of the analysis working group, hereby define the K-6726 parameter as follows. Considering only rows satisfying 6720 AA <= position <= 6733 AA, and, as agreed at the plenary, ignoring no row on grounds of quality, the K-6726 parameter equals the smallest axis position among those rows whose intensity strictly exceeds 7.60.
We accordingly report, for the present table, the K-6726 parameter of 6726.5 AA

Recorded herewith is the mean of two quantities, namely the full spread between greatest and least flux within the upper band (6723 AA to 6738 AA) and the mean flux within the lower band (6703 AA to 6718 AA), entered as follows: 4.14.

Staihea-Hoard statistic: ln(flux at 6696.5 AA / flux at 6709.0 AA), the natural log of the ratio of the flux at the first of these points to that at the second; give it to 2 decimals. -0.10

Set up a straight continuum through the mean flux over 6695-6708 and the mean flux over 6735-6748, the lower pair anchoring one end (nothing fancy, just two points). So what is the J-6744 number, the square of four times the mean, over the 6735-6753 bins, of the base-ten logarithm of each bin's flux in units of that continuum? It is 0.0000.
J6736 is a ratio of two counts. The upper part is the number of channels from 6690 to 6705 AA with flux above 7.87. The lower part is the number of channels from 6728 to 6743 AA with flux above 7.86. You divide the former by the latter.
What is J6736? 1.5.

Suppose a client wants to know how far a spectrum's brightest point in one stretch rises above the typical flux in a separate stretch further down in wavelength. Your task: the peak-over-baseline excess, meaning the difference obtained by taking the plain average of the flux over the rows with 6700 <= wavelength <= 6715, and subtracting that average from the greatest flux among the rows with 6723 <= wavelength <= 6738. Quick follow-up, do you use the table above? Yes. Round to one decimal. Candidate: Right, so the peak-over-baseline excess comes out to -0.3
